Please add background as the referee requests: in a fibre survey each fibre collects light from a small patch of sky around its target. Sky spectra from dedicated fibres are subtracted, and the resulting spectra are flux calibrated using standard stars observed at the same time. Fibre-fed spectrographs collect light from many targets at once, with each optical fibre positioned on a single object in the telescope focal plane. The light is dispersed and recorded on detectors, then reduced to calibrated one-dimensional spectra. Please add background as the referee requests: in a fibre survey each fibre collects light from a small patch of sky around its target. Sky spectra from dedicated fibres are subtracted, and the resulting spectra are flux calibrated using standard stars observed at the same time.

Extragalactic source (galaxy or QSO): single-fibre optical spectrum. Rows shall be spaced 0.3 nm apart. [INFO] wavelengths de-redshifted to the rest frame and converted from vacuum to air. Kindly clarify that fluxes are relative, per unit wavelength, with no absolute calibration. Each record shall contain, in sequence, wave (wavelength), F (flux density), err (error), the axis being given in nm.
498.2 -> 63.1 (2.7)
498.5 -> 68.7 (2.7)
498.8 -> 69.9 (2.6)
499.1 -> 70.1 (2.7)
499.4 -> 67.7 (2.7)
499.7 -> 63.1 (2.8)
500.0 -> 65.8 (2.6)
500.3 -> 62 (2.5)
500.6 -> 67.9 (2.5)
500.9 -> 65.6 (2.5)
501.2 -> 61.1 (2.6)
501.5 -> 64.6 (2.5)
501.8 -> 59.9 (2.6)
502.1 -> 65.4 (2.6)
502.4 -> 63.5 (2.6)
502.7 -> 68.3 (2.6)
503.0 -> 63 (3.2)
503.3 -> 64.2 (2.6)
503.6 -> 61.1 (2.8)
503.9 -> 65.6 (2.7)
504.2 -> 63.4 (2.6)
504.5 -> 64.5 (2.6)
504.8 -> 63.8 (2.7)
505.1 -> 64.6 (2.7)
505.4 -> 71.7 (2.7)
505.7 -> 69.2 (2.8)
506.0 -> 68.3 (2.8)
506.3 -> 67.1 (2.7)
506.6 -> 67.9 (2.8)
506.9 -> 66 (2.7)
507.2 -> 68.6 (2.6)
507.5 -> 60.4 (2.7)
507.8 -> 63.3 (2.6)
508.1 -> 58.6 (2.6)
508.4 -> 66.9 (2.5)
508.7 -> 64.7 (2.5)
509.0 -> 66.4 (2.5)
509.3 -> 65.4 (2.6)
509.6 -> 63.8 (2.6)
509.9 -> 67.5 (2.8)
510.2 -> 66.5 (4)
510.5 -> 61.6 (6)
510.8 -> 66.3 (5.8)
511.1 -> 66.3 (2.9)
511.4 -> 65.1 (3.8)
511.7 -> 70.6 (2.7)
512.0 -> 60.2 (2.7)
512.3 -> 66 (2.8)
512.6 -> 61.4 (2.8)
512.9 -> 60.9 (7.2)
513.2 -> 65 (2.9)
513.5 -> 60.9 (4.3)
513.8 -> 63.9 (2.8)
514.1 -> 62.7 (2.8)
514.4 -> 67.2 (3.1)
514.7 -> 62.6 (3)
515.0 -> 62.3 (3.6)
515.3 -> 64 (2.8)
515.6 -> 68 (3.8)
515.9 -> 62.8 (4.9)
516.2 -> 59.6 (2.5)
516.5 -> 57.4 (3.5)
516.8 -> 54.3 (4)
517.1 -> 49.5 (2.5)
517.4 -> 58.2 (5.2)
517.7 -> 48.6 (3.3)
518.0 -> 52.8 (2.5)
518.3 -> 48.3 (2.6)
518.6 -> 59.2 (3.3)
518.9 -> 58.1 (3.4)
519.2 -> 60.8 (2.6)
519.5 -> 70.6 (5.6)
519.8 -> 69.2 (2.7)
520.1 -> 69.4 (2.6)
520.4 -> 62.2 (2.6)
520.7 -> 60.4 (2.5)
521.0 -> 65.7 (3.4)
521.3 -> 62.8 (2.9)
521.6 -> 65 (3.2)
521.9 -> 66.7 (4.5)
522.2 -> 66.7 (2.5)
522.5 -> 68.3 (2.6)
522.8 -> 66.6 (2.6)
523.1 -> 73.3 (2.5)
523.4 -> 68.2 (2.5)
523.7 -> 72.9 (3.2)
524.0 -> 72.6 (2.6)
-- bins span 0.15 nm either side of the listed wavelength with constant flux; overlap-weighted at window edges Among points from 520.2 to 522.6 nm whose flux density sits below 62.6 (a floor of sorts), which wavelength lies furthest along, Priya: 520.7 nm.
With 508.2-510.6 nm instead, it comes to 510.5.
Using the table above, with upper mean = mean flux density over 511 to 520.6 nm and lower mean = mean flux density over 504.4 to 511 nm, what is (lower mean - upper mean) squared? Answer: 17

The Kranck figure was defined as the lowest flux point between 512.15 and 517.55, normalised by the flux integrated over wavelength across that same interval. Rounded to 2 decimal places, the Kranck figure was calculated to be 0.15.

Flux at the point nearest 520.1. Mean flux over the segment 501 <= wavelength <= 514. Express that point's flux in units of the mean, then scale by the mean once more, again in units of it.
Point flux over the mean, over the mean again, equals 0.0166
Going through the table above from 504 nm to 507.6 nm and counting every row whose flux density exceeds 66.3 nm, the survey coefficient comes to 6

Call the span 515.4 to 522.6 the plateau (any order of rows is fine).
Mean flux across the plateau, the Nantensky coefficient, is 61.0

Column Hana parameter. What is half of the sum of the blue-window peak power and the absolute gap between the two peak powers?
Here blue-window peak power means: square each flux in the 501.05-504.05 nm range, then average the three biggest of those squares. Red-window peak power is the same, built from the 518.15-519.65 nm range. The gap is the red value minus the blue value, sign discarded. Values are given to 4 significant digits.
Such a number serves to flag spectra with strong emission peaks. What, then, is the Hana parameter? 2384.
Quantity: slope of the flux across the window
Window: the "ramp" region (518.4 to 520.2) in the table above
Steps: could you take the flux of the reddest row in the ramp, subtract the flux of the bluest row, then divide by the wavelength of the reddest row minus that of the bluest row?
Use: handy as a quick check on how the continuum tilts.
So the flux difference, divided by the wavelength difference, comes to 6.8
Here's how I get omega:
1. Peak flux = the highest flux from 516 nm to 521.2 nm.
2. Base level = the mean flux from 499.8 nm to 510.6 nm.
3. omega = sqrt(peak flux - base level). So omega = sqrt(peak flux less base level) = 2.4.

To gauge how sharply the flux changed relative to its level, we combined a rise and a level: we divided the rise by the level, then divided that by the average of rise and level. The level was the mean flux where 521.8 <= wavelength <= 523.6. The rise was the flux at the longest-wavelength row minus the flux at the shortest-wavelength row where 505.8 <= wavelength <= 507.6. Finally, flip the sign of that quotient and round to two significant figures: 0.0038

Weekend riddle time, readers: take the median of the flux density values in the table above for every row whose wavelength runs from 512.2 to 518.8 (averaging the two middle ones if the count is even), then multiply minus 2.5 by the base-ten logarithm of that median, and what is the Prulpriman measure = -4.47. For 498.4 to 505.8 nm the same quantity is -4.53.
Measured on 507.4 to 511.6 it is -4.54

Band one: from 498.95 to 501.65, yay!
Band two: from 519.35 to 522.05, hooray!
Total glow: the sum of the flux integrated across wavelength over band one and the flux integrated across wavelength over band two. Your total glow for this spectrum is 354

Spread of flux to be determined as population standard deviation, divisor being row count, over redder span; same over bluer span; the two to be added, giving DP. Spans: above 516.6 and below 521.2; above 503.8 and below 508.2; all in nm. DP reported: 10.5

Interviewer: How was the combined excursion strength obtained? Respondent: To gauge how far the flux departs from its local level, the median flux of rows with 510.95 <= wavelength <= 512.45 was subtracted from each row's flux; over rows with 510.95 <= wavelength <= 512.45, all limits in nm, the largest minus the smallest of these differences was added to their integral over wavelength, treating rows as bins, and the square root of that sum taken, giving 3.1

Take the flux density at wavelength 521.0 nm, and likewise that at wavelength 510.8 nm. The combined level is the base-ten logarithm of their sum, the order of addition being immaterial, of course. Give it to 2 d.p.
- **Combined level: 2.12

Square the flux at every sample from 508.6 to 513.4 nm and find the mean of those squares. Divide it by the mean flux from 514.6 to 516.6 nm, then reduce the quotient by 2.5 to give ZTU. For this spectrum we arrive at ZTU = 65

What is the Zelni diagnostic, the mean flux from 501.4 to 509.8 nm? 65.0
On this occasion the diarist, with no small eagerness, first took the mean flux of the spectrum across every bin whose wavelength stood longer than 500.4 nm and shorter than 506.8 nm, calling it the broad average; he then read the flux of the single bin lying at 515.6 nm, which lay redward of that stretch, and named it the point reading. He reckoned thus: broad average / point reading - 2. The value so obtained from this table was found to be -1.04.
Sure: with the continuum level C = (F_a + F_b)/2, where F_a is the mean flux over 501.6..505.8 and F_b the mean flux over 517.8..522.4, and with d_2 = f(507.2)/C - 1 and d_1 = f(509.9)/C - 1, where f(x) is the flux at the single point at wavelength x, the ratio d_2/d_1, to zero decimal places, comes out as 1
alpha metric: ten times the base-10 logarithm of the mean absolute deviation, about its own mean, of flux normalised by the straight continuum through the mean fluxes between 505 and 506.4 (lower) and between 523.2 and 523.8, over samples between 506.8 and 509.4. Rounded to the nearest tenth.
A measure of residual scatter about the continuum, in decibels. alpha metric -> -14.5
